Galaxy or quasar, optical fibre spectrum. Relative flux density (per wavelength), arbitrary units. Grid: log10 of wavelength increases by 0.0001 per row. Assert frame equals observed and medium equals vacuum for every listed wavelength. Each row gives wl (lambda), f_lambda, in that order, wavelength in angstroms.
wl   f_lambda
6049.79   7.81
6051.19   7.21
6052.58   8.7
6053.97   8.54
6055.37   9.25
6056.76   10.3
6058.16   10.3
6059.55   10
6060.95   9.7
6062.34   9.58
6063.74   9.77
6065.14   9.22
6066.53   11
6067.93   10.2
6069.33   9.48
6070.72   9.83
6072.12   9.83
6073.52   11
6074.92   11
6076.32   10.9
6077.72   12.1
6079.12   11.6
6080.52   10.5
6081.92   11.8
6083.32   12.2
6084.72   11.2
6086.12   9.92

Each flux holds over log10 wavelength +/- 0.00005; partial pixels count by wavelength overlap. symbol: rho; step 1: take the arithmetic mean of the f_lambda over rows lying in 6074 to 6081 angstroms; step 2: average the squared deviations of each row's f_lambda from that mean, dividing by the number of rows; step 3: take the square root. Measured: 0.56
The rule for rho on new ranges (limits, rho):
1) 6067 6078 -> 0.81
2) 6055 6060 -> 0.43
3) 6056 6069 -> 0.49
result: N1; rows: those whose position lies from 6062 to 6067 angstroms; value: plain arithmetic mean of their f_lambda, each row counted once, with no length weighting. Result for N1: 9.9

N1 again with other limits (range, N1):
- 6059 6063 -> 9.8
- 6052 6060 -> 9.5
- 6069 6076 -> 10.2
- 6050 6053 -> 8.0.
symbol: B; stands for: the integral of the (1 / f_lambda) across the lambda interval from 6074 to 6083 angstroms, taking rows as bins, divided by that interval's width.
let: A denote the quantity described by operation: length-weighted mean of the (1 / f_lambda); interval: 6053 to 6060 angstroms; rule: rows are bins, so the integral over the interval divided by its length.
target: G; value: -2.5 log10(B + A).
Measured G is 1.79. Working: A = 0.104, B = 0.0883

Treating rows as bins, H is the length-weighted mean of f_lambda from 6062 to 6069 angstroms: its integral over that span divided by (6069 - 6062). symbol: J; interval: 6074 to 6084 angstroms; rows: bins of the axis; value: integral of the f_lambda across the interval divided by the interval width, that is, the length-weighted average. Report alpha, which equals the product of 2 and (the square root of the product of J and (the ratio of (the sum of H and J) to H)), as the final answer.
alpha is 9.9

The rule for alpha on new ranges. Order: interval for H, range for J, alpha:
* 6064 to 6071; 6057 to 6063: 8.9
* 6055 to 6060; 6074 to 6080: 9.8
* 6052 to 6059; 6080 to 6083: 10.0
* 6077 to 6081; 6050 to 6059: 8.0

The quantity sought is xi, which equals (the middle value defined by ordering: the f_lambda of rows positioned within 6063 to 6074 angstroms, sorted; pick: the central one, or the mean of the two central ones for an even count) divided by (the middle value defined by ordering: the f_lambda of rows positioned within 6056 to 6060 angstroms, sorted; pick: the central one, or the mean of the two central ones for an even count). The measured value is 0.95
